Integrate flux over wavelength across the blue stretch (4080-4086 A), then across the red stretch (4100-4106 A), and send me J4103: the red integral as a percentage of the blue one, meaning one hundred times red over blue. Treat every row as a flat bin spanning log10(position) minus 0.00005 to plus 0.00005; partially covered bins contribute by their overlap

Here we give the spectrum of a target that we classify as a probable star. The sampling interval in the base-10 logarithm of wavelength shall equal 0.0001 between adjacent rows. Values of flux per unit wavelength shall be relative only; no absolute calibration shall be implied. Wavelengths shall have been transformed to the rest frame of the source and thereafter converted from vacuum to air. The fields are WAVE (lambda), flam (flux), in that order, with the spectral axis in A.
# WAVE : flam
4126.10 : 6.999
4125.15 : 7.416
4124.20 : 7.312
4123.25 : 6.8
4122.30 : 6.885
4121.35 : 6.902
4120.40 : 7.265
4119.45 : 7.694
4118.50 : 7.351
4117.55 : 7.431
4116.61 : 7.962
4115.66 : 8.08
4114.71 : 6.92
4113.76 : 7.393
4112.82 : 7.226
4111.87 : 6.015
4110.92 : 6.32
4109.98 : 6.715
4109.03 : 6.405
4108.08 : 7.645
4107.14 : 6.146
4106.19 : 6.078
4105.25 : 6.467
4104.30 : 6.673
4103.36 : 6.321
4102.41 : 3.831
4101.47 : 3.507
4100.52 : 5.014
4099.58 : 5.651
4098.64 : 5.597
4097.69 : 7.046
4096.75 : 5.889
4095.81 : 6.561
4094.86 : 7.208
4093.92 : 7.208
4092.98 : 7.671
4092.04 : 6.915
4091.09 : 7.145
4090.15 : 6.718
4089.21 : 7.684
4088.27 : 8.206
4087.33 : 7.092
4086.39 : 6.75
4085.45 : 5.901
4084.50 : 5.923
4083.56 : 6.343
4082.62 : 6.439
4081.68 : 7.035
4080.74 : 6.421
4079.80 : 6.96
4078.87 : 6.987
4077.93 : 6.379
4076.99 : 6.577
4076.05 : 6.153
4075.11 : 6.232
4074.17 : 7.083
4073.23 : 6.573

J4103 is 84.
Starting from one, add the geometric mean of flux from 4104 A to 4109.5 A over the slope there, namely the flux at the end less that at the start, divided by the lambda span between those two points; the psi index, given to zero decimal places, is -115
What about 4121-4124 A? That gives -127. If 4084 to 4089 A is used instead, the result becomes 12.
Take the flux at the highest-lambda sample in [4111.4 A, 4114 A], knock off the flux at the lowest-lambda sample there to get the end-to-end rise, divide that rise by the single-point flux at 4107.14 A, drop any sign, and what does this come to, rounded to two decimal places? 0.22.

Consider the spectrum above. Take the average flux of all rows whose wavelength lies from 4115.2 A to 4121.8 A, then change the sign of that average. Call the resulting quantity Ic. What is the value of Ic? -7.5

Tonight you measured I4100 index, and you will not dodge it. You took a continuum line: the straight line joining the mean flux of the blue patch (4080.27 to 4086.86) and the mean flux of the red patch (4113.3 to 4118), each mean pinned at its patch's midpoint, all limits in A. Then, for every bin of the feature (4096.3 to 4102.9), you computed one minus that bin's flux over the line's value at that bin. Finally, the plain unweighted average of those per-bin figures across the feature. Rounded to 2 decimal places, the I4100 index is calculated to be 0.25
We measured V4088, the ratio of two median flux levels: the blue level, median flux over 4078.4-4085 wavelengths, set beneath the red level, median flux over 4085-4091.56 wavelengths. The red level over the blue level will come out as 1.10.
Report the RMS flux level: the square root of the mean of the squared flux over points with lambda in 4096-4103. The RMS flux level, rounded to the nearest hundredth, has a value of 5.34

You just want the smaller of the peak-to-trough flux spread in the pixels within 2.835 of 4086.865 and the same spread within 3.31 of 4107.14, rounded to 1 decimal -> 1.6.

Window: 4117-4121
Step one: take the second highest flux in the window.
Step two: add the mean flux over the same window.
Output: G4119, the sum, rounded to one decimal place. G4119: 14.9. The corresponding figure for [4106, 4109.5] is 13.0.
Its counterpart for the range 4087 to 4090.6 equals 15.1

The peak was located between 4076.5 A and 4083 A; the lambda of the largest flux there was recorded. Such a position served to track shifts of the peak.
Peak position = 4081.68 A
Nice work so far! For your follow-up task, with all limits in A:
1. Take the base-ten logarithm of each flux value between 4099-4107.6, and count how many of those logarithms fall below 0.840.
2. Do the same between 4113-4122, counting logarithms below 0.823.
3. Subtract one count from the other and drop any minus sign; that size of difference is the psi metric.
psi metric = 9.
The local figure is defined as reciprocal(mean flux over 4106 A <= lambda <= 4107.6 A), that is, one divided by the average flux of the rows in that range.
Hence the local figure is 0.164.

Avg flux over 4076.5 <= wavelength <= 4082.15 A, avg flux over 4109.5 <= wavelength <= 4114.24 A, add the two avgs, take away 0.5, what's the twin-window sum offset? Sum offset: 13.0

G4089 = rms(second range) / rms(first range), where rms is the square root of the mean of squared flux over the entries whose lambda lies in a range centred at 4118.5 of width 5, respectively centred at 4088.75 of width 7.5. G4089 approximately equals 1.07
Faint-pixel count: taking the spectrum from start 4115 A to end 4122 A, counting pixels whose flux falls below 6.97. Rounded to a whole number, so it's 1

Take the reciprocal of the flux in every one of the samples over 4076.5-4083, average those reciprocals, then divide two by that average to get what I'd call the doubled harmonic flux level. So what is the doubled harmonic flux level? 13.3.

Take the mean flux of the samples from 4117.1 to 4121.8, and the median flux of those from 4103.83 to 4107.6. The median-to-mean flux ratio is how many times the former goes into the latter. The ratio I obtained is 0.86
